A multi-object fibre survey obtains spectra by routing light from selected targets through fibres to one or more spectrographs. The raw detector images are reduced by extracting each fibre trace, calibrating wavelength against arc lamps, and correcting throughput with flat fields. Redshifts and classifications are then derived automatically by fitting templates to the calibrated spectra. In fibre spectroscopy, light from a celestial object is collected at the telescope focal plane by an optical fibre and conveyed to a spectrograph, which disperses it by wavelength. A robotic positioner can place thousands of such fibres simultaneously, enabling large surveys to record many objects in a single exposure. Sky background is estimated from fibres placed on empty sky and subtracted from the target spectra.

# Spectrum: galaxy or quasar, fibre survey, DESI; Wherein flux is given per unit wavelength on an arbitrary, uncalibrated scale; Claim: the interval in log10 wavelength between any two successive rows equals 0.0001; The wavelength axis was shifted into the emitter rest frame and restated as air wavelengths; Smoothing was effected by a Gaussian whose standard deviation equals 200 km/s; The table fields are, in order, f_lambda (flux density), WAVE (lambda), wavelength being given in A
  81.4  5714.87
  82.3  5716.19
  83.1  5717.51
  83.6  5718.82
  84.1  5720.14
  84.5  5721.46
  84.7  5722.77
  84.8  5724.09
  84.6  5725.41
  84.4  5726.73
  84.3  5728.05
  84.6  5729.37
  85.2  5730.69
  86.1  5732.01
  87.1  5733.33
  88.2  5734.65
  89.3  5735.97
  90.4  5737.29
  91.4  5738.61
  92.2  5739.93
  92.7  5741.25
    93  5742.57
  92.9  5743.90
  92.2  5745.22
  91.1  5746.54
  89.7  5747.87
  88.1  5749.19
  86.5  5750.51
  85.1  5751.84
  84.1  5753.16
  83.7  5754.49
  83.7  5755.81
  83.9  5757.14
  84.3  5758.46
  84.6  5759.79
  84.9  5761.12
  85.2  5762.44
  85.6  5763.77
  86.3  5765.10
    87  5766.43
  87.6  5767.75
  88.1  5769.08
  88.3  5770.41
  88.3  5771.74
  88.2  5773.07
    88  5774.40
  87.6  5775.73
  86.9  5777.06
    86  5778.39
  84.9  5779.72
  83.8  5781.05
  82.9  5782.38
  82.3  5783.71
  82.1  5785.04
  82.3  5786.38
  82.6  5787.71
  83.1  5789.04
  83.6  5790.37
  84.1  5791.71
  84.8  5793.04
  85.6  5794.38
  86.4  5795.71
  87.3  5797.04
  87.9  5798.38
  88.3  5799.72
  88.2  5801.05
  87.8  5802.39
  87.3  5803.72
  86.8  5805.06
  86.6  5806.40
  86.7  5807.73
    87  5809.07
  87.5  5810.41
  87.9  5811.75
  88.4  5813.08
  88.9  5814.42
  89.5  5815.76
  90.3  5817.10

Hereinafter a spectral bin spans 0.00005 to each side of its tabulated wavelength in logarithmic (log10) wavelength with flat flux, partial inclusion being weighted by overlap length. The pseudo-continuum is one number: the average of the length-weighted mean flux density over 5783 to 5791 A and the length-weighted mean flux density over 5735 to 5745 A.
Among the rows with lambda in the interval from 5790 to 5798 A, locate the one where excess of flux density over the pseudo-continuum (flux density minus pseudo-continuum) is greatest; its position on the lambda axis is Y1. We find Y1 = 5797.04 A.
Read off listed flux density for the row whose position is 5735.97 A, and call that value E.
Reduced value 89.3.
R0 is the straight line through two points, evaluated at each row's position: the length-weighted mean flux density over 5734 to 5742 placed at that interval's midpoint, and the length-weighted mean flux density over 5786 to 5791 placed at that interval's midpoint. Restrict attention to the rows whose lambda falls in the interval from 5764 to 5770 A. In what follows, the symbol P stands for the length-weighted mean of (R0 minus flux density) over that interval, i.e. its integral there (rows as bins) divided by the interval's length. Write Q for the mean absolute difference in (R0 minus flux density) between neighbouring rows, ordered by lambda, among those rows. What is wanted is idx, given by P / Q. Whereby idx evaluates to -1.0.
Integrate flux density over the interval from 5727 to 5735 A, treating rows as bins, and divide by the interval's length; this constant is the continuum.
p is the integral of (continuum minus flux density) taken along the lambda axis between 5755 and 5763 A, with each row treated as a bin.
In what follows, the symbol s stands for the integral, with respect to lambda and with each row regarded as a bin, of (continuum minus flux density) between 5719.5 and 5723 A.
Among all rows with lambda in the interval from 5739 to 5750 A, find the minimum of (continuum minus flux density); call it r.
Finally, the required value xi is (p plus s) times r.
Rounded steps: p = 11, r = -7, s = 5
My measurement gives -110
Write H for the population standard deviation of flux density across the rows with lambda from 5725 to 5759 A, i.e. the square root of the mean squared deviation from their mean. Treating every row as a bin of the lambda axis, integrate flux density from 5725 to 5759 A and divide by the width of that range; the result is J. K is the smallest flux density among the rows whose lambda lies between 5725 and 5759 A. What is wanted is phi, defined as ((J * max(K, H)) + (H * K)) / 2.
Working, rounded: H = 3.3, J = 87.7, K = 83.7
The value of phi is 3810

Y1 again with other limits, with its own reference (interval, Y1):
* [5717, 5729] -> 5724.09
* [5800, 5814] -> 5813.08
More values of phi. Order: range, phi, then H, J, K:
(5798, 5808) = 3817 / 0.6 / 87.5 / 86.6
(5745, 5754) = 3811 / 2.8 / 87.8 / 84.1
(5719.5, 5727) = 3563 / 0.2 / 84.5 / 84.1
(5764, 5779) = 3792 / 0.8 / 87.4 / 86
